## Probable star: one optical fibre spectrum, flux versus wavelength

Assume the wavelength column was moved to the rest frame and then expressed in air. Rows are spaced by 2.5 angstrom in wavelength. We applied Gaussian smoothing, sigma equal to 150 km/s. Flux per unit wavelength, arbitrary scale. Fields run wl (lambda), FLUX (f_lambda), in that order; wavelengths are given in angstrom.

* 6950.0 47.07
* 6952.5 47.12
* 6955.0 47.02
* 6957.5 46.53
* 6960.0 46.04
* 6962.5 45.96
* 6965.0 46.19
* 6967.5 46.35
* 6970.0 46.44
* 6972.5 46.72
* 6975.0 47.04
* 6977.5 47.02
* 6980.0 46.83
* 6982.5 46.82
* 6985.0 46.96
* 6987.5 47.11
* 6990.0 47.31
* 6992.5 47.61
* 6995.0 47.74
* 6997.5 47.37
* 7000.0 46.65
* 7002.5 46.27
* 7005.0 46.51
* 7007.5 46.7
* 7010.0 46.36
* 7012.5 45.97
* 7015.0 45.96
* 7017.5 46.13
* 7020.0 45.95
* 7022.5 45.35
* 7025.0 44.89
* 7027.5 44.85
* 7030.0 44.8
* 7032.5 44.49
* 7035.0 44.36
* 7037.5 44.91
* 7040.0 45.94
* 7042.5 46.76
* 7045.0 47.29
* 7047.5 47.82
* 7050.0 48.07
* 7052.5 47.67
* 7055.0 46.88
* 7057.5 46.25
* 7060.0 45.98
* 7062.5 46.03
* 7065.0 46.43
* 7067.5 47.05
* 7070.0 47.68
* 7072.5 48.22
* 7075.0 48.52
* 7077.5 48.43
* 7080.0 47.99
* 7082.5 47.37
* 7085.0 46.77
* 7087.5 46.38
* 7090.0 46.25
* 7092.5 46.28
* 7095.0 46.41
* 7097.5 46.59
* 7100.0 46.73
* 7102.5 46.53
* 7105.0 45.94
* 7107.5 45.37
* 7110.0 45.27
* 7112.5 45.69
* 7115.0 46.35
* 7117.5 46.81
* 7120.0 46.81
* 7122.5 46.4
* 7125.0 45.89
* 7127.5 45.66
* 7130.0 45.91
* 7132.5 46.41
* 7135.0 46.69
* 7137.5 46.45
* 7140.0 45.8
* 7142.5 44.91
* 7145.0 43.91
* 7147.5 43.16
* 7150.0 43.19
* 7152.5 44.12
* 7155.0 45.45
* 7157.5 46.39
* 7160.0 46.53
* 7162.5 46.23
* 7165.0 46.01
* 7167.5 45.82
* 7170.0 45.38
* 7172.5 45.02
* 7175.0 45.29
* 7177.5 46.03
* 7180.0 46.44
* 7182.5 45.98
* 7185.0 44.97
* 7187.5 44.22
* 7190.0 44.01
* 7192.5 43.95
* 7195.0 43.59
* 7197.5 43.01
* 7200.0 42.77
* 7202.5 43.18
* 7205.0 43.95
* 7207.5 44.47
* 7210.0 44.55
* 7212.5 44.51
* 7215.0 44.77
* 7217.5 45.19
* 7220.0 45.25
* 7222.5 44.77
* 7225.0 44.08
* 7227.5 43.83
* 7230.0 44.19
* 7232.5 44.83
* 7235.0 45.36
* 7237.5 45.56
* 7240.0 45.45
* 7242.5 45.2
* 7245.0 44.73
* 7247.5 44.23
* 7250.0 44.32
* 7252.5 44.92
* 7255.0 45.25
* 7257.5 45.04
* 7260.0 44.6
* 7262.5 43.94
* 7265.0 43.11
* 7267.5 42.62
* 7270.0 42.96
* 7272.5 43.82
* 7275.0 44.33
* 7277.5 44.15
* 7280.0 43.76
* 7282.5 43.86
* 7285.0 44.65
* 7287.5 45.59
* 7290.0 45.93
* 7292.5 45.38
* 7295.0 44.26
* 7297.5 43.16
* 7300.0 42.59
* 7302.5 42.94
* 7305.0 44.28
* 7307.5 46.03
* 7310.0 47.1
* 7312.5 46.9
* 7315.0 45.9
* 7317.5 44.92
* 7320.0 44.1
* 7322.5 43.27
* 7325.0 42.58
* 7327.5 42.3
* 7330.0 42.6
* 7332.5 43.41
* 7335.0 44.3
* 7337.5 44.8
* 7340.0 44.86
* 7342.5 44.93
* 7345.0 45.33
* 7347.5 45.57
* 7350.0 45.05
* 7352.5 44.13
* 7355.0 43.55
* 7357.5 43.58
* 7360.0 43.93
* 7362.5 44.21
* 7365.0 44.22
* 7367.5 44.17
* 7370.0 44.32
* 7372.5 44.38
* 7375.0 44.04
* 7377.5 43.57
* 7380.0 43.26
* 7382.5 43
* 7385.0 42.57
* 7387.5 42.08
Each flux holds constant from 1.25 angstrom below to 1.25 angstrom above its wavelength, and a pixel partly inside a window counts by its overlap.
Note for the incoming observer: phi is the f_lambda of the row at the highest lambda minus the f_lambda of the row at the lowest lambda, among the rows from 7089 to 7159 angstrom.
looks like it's 0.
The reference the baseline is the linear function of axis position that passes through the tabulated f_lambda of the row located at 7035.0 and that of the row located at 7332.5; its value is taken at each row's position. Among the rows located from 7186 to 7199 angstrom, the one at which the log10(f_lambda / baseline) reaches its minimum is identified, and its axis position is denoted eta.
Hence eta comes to 7197.5 angstrom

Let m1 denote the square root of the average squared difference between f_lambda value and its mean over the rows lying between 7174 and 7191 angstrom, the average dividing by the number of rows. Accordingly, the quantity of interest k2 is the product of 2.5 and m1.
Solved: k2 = 2.2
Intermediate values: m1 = 0.86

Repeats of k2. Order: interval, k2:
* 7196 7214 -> 1.8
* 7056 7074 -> 2.0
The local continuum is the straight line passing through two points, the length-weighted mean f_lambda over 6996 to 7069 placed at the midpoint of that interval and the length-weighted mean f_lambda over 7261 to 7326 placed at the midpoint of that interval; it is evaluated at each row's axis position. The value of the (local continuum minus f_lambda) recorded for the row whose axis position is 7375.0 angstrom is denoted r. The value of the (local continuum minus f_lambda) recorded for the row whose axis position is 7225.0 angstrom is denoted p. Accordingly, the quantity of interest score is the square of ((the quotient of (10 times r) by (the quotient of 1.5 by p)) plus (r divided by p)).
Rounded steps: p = 0.7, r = -0.3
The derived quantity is 4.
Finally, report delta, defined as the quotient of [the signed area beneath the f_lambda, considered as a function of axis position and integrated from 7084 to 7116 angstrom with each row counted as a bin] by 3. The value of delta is 493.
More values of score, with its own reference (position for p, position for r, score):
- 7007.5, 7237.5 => 19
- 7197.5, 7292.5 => 213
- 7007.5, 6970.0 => 1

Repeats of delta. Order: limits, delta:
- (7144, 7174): 451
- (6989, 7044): 844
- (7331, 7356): 372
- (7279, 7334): 813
